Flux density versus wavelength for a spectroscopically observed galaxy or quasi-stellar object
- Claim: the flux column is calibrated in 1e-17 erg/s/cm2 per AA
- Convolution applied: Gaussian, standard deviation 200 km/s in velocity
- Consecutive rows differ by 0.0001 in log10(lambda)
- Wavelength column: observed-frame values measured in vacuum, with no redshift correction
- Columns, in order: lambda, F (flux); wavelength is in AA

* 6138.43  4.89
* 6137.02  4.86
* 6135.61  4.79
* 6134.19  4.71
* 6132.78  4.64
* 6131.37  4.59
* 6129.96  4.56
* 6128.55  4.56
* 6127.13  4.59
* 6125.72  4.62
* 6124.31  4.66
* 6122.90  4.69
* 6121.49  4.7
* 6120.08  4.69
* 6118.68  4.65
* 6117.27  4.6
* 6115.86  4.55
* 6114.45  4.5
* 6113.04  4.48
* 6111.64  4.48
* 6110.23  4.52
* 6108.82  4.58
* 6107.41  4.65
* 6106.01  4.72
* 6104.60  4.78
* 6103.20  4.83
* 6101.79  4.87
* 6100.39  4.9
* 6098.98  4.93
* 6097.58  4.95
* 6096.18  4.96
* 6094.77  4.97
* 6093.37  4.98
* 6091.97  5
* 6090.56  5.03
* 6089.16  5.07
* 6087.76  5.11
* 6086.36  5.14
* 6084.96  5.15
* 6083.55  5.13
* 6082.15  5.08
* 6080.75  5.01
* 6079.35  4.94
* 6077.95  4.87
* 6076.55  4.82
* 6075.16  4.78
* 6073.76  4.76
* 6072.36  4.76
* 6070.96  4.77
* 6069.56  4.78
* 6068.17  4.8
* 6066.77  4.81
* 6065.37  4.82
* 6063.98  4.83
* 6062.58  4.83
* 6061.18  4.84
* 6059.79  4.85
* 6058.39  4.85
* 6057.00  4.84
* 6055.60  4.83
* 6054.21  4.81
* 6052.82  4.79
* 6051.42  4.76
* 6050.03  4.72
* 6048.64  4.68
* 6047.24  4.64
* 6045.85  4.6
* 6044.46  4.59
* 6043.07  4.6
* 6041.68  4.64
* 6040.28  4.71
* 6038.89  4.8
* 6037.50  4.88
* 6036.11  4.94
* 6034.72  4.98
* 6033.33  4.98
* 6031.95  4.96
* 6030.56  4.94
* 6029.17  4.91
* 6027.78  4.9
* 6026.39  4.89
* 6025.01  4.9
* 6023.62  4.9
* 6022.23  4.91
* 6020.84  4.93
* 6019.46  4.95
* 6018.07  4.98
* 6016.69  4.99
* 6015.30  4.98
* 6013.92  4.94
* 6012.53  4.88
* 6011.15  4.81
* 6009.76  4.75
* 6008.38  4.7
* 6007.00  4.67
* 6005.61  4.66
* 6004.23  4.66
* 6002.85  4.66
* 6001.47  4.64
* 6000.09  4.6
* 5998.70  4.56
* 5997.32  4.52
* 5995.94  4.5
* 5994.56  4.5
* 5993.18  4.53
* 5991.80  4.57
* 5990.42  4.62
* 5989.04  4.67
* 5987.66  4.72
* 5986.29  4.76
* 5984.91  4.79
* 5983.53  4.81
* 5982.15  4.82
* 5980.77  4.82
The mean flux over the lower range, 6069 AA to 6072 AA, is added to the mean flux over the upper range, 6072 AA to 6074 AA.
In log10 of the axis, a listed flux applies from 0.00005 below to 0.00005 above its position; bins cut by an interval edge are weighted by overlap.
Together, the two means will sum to 9.5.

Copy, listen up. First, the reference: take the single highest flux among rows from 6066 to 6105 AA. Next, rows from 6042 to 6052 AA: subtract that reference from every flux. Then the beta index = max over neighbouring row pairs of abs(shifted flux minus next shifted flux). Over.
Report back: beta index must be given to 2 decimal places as 0.04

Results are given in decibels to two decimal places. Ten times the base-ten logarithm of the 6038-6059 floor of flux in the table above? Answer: 6.62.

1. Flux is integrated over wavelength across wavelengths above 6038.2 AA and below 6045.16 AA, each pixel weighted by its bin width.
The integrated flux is 32.5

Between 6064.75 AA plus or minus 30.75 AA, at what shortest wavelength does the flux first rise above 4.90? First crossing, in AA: 6034.72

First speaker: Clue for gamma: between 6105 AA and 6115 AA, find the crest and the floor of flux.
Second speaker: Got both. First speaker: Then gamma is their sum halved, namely 4.60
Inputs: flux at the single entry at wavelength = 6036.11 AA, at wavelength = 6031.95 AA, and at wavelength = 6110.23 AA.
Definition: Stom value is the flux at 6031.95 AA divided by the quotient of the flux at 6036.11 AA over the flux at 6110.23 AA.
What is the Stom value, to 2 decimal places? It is 4.54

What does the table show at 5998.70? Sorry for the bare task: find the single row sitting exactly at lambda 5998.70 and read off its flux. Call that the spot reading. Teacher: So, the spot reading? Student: 4.56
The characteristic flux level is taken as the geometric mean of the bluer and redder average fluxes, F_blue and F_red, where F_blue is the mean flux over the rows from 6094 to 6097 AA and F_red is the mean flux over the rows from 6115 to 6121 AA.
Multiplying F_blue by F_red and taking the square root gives 4.79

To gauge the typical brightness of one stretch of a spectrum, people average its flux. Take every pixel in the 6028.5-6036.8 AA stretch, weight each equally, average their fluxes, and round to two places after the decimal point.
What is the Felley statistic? 4.95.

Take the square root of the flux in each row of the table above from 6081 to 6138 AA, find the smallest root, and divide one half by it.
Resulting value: 0.2362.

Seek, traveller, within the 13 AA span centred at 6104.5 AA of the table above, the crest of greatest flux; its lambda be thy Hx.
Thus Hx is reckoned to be 6098.98 AA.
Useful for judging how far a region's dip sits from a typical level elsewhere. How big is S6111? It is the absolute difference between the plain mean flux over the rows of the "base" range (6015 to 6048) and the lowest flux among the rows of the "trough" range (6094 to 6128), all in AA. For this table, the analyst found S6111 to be 0.37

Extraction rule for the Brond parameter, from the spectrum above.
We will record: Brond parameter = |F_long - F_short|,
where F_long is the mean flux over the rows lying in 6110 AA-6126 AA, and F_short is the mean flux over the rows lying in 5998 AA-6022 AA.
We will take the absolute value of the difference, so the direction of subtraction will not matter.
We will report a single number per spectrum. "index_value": 0.19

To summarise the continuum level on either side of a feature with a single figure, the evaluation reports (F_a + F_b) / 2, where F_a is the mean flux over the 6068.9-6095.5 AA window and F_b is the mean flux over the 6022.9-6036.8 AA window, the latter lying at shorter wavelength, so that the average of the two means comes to 4.94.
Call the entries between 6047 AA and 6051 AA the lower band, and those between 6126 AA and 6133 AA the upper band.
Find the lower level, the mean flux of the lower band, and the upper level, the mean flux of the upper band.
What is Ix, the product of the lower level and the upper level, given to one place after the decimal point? 21.5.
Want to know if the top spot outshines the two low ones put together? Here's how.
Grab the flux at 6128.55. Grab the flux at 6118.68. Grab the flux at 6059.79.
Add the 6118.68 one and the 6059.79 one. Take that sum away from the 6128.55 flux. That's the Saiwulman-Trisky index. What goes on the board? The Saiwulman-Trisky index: -4.94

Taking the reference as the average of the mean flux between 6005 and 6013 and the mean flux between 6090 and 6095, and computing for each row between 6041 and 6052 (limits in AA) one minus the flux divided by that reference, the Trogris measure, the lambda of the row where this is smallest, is 6051.42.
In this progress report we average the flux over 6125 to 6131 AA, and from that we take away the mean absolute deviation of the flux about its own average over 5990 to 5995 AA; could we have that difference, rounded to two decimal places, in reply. 4.54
